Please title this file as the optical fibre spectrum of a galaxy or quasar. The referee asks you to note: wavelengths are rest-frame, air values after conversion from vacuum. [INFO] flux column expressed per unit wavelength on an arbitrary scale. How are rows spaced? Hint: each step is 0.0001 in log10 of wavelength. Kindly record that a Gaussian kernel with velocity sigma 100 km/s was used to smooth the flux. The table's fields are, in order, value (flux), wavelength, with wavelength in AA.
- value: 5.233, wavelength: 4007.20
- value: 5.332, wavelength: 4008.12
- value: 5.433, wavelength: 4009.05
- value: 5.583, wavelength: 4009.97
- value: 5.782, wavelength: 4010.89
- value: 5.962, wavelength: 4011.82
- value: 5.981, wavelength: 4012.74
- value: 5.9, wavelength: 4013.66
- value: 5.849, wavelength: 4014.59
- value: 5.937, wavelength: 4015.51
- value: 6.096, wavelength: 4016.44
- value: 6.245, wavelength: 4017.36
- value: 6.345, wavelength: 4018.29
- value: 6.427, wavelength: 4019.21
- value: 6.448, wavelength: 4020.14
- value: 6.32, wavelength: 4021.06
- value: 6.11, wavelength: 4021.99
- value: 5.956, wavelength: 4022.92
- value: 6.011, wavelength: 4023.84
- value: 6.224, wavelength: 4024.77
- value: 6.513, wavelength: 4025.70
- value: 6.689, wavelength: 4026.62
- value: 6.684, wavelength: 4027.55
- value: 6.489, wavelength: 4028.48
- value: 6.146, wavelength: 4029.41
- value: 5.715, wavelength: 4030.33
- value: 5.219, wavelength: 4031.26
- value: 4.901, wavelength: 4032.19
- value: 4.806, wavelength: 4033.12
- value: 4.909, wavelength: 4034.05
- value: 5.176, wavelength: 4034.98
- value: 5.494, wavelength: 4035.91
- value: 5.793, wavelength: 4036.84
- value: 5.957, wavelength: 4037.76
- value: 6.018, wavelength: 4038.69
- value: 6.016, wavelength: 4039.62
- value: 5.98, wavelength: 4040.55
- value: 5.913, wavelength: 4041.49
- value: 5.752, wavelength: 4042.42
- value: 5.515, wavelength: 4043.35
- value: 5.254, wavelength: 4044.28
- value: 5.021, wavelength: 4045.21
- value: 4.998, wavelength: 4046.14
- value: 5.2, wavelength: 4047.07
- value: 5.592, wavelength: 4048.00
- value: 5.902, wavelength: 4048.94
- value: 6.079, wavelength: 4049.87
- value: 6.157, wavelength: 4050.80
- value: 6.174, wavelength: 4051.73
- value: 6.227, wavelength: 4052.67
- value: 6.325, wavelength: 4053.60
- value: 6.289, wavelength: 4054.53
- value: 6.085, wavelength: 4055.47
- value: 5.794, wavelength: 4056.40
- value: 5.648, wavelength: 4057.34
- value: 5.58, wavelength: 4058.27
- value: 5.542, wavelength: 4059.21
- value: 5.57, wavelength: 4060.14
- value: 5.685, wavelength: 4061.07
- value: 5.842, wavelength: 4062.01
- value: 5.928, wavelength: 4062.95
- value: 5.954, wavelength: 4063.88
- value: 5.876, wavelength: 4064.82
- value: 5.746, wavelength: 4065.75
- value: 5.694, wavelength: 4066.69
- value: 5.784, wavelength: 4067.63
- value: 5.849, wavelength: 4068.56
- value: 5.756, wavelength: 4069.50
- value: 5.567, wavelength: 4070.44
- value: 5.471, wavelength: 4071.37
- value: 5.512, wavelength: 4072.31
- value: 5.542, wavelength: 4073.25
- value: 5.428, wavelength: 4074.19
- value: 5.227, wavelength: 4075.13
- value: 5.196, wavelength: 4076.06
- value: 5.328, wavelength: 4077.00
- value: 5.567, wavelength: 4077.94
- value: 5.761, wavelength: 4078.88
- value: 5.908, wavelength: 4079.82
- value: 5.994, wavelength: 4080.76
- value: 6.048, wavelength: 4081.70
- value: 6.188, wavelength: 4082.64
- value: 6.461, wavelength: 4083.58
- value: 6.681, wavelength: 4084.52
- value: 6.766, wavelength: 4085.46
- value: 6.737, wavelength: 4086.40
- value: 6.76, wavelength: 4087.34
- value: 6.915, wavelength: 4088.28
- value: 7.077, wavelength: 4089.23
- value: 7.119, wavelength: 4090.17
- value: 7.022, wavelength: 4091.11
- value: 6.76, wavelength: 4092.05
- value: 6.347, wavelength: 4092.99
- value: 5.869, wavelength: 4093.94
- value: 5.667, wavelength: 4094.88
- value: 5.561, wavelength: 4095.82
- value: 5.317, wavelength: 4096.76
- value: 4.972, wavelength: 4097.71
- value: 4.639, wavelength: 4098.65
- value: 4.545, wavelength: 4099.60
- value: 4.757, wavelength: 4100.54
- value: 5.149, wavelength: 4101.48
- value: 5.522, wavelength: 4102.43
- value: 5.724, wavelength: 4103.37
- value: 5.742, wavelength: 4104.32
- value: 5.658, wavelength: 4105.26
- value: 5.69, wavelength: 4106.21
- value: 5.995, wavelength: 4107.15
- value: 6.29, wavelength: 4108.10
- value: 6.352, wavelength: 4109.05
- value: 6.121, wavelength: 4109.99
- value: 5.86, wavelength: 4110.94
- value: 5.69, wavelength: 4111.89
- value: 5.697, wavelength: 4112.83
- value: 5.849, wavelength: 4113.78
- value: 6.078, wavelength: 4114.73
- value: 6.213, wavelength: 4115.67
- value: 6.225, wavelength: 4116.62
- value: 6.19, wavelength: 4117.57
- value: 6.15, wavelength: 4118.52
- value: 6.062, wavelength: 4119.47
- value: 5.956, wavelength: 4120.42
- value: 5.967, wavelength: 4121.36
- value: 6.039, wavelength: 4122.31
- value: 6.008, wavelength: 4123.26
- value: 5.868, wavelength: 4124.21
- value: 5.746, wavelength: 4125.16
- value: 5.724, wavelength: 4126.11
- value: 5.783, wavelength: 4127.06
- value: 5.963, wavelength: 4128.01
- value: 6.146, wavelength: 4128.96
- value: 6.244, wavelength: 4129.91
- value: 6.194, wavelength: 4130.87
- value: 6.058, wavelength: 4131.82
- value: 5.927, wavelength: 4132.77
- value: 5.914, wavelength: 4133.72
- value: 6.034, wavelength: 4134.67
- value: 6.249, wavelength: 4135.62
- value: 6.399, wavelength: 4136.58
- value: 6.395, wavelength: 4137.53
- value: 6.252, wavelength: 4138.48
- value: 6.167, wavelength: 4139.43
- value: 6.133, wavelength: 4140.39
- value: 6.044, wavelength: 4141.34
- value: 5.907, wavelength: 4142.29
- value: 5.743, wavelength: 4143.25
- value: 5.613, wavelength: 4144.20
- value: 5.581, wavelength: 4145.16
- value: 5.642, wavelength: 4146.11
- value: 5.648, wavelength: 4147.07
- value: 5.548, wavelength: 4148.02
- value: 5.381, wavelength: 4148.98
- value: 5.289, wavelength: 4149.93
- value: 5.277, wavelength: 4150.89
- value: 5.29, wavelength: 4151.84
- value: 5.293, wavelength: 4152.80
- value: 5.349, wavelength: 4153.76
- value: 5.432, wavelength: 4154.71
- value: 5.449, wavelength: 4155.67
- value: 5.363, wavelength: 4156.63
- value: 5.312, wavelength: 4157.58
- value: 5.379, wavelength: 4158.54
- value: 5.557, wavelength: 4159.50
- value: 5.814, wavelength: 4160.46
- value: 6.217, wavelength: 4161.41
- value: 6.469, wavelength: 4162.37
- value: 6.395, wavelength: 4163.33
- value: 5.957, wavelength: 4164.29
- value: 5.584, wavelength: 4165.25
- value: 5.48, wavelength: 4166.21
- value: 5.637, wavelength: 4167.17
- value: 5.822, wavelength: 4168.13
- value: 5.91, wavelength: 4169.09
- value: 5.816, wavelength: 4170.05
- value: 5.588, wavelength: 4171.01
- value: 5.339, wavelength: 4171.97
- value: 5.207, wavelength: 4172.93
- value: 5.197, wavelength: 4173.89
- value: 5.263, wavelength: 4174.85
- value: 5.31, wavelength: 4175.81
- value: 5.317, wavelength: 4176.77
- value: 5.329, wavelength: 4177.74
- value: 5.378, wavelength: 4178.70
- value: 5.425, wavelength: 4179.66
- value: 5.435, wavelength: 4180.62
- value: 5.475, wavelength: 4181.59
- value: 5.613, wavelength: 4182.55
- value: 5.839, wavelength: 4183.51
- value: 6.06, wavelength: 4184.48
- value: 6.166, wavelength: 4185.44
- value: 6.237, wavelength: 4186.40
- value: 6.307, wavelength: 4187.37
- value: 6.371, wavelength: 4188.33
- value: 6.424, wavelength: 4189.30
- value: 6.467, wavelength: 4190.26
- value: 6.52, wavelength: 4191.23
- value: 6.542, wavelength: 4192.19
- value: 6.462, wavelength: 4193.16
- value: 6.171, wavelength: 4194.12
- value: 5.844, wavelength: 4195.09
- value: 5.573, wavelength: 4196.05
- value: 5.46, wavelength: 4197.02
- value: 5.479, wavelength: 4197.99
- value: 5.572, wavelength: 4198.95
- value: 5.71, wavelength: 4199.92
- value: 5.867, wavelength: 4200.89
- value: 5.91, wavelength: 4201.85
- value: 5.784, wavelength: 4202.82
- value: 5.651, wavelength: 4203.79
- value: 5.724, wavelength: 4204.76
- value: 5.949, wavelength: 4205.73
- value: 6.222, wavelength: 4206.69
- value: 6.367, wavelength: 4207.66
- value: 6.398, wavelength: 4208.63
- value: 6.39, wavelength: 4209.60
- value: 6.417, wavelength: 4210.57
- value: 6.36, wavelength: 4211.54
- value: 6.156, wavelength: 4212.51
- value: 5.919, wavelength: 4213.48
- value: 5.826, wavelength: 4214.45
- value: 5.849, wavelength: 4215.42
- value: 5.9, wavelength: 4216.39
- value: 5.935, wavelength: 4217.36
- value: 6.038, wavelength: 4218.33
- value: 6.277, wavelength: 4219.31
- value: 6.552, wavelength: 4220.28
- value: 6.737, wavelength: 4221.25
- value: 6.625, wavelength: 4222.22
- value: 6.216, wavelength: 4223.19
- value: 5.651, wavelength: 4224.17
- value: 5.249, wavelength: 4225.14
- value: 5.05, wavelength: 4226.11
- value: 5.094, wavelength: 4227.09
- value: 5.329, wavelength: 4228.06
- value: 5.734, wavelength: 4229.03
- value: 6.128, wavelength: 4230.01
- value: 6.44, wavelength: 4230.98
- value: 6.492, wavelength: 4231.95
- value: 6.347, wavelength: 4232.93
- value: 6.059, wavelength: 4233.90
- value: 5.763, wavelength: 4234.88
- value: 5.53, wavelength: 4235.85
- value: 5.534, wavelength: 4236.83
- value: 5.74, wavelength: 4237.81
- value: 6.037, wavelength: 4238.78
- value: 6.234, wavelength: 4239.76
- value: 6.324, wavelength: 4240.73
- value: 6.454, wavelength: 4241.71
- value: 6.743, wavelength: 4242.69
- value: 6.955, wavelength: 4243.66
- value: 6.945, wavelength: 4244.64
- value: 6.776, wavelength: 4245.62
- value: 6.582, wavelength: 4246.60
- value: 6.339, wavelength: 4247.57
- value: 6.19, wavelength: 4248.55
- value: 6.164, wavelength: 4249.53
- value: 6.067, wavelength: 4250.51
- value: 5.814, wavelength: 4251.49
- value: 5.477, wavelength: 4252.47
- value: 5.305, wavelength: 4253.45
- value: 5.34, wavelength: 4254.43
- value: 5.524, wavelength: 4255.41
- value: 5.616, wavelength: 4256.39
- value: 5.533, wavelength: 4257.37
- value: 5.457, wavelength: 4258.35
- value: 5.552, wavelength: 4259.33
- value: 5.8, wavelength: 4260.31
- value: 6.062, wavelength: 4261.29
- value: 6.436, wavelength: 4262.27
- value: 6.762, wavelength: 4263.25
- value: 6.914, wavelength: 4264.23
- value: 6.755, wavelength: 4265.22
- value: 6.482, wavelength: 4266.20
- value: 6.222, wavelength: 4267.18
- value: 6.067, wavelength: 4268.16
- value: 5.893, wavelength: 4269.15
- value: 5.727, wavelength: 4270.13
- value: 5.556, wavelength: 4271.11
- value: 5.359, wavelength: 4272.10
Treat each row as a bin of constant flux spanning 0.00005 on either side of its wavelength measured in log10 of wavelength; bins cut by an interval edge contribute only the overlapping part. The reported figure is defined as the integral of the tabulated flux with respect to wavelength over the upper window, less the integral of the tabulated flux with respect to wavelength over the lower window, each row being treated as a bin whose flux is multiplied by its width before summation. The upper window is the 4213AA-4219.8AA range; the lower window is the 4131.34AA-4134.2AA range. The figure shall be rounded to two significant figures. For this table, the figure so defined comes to 23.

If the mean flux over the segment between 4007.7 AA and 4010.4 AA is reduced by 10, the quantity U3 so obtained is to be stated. -4.6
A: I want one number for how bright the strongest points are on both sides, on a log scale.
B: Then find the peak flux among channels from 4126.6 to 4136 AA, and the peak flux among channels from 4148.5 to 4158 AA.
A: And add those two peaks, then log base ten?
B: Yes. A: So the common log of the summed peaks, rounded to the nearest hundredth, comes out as 1.07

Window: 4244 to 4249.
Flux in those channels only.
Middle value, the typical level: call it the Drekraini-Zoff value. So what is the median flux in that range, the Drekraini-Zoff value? 6.58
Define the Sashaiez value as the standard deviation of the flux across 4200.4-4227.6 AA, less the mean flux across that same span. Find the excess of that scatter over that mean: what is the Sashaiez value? -5.58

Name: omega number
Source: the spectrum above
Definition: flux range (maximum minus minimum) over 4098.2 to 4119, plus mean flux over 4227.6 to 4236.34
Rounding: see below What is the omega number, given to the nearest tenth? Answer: 7.8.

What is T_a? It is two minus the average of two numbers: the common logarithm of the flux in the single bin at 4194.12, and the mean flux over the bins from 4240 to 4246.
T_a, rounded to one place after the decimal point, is -1.7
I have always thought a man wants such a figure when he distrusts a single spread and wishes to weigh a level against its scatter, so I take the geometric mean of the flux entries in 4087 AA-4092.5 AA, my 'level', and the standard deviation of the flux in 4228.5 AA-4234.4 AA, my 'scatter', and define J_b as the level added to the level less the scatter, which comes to 13.6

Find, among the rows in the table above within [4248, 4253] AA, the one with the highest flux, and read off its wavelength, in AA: 4248.55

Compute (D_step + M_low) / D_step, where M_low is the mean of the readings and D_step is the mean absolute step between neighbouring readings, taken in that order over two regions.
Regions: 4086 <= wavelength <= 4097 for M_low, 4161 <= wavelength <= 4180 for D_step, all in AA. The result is 48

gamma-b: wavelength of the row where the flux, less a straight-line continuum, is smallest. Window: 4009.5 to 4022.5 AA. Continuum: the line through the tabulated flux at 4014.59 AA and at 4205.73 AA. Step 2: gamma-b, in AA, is 4009.97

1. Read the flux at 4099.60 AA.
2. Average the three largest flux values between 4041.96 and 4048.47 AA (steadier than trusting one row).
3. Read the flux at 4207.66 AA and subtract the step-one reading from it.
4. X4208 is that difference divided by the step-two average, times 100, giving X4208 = 32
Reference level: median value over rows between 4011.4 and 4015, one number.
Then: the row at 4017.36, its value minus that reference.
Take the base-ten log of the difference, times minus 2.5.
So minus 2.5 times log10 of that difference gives 1.3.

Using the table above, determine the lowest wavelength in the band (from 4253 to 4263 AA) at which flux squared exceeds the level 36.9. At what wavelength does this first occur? 4262.27 AA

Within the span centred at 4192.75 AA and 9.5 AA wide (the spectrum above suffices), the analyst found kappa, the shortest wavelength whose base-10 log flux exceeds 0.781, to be 4188.33 AA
